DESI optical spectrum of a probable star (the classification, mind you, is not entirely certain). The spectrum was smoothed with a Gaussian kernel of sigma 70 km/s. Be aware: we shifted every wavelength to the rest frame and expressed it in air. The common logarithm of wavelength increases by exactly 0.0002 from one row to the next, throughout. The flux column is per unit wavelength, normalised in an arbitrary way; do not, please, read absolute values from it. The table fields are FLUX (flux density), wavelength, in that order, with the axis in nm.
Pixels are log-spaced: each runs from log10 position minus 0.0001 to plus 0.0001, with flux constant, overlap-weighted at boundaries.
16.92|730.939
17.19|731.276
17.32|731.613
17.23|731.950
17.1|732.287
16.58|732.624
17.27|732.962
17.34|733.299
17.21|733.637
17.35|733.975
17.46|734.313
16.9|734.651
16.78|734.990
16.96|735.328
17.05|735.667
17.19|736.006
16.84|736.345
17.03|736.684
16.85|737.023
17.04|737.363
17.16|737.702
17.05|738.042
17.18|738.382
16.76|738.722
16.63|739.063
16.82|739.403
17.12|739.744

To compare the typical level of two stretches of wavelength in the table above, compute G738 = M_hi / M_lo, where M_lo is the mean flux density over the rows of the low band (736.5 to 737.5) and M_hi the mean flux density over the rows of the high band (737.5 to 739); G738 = 1.00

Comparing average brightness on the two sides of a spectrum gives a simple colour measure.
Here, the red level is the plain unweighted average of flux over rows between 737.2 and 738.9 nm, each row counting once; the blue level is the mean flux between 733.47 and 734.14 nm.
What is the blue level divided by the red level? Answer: 1.01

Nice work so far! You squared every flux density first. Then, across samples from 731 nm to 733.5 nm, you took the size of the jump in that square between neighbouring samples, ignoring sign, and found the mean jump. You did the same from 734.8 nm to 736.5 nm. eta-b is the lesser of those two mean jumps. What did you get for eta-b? 6.5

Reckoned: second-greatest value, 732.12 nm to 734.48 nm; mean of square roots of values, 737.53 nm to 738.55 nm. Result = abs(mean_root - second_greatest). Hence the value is 13.2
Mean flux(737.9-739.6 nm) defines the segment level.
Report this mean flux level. 16.9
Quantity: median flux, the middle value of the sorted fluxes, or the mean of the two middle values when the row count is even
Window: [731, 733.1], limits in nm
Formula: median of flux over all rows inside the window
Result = 17.2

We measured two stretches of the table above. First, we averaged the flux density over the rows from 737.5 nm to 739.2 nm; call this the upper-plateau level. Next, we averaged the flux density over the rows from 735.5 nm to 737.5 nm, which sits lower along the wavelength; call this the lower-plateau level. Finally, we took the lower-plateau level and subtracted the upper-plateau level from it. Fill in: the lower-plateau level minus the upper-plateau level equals 0.04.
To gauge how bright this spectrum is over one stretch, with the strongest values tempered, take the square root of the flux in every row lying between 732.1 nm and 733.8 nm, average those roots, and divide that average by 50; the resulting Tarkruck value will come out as 0.0827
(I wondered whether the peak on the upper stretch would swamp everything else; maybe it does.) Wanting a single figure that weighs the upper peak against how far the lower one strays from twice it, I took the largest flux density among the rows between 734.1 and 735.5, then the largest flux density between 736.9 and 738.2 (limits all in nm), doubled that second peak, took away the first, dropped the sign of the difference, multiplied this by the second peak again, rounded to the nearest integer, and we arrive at 289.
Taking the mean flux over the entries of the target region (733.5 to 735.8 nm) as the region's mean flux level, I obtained 17.1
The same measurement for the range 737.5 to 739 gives 17.0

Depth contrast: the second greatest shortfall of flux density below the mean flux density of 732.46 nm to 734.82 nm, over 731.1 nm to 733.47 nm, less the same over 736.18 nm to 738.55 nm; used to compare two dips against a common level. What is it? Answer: -0.25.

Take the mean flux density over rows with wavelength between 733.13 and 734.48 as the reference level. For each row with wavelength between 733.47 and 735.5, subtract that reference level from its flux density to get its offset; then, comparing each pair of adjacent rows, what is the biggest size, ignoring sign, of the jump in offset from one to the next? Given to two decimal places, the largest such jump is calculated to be 0.56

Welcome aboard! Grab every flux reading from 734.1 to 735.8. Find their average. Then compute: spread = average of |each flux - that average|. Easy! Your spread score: 0.18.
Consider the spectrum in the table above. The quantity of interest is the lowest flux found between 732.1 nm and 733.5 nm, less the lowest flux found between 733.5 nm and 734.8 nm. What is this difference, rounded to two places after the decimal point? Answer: -0.32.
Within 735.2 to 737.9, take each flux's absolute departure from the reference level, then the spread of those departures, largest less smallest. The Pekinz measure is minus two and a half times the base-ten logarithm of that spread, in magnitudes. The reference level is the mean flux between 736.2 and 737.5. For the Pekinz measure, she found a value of 1.6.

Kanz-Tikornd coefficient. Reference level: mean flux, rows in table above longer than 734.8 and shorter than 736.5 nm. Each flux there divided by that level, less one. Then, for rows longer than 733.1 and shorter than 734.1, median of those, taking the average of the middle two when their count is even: 0.022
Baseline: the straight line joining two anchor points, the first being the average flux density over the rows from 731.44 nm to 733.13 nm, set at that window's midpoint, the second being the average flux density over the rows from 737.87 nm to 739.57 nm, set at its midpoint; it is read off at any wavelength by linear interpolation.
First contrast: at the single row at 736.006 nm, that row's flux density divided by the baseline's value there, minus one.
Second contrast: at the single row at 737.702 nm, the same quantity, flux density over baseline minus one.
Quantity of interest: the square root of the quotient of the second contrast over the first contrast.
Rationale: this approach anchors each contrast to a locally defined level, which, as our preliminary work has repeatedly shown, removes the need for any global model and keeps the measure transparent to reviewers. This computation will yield 1.1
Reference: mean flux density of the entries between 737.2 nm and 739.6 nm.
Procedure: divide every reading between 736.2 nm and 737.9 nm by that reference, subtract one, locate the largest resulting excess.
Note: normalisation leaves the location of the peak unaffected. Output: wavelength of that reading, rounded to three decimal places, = 737.702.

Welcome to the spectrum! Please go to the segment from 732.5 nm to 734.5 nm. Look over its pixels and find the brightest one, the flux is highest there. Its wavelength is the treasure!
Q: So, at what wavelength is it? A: 734.313 nm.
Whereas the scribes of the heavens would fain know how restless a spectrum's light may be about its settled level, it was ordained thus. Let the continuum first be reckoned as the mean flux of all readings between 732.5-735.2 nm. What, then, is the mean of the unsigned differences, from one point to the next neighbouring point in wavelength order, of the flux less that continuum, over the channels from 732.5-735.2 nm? 0.26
